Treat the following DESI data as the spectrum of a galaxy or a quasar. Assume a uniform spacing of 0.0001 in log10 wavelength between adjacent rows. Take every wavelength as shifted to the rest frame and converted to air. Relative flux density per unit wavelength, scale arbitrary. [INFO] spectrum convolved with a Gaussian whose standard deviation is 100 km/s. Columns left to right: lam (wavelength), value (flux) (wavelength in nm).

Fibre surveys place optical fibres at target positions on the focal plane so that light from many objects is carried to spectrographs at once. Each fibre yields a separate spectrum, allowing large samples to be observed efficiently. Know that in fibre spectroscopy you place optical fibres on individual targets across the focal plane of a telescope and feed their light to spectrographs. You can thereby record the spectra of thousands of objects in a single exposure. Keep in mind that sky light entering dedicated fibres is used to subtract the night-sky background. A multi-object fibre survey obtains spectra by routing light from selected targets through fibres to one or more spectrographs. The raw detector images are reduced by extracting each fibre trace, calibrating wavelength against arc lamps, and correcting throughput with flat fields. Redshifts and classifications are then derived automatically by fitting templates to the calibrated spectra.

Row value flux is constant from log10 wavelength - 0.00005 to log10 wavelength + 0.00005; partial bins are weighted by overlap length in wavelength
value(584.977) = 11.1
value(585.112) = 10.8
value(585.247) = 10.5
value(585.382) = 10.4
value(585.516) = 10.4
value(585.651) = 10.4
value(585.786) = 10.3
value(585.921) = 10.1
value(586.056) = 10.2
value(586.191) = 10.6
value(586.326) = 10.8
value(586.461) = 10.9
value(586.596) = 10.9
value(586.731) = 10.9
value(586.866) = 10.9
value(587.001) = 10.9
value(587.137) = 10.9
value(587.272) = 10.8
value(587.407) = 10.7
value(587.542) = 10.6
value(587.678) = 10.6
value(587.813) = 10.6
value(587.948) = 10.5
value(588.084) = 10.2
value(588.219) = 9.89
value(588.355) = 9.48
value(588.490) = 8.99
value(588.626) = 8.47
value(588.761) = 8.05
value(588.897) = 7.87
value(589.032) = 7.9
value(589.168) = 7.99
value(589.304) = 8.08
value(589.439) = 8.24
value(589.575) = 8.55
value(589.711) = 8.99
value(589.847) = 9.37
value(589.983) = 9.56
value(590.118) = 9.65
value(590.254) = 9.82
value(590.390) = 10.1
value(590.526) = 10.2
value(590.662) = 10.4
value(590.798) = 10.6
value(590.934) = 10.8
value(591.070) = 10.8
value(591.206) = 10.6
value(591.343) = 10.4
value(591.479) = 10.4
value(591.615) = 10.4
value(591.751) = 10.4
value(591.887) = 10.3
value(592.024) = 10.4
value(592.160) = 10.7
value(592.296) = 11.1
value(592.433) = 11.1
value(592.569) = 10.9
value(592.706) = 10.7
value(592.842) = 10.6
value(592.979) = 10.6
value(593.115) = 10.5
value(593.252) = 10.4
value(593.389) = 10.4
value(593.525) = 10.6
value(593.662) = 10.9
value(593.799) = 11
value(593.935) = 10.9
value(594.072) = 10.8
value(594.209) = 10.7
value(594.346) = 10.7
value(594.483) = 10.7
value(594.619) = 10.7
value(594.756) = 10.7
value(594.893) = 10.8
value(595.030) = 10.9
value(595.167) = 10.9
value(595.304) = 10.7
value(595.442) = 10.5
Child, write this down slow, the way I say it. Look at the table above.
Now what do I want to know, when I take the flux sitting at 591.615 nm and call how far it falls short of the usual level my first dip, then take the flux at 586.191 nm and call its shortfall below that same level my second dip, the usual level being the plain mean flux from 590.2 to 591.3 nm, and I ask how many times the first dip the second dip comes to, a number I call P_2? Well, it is -12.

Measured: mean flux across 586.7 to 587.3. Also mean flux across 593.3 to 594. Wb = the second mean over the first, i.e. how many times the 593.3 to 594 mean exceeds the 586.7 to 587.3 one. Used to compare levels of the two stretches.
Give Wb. 0.989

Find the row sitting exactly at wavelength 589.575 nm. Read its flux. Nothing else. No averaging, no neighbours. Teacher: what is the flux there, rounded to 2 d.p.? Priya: 8.55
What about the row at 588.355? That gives 9.48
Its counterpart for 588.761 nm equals 8.05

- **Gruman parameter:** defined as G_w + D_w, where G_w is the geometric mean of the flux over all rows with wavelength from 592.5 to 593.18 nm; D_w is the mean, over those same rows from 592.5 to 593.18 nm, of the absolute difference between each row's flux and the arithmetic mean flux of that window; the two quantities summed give 10.8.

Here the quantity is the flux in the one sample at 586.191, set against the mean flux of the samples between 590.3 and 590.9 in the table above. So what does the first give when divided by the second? 1.03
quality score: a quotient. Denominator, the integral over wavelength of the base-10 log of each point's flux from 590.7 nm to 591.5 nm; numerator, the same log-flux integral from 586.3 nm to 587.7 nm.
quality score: 1.8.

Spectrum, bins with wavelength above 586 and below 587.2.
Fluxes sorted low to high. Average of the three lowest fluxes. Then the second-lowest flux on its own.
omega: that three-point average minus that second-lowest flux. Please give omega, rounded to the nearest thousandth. -0.067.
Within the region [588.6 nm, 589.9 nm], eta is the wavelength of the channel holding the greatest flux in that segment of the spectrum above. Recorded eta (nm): 589.847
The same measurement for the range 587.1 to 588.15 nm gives 587.137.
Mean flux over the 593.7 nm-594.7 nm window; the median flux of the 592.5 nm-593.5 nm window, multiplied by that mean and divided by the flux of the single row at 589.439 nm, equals 13.9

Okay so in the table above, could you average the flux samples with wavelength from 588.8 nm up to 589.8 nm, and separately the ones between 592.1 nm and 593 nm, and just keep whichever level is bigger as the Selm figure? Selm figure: 10.8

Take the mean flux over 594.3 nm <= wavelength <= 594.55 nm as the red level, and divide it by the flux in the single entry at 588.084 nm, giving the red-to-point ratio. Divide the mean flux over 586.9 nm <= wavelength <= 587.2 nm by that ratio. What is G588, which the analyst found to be 10.4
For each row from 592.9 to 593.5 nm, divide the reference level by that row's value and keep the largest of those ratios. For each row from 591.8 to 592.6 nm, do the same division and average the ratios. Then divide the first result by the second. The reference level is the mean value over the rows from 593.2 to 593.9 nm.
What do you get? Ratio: 1.03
